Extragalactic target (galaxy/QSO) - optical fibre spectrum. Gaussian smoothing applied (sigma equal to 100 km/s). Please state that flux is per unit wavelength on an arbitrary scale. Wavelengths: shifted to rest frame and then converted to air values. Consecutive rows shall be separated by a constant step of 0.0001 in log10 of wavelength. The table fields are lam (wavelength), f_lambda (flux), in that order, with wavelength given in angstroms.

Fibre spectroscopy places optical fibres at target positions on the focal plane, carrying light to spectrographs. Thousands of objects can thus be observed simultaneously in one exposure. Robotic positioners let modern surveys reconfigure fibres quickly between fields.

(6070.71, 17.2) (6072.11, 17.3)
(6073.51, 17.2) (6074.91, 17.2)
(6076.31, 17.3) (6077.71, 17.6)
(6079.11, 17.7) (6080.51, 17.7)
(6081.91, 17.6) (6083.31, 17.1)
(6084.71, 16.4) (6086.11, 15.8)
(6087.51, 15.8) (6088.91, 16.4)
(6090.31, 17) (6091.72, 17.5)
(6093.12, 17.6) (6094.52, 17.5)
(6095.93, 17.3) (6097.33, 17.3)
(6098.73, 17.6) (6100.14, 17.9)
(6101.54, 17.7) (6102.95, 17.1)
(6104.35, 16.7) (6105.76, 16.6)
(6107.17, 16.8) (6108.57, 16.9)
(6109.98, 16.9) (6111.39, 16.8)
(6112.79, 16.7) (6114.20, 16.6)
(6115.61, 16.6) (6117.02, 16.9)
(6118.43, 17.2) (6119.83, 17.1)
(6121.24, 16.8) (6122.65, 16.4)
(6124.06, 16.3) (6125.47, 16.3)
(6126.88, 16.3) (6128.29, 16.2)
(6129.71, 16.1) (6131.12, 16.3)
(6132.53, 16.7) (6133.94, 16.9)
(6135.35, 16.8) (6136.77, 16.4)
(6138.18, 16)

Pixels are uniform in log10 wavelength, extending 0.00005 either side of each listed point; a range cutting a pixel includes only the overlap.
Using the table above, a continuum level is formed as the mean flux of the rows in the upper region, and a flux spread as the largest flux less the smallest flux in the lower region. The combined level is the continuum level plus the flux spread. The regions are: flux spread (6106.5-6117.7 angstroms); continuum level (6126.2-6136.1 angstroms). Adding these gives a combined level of 16.8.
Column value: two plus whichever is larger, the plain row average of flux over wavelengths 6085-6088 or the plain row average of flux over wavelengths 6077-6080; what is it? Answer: 19.65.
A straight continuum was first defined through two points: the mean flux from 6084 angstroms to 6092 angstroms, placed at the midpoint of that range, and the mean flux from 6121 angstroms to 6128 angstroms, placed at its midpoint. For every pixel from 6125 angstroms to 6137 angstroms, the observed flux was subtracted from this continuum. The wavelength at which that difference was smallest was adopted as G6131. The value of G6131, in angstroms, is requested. 6133.94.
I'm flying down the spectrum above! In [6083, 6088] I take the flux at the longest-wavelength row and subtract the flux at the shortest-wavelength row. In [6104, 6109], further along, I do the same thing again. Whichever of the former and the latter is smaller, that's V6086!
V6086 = -1.3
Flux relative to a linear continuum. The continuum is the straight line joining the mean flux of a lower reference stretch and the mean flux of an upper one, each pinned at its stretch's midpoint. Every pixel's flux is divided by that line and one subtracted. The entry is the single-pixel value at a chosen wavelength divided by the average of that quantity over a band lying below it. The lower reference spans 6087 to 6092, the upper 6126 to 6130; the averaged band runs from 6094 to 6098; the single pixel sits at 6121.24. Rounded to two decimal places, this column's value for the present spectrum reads 0.68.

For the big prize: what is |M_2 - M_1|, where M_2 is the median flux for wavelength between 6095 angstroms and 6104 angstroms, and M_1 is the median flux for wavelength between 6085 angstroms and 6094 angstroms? 0.75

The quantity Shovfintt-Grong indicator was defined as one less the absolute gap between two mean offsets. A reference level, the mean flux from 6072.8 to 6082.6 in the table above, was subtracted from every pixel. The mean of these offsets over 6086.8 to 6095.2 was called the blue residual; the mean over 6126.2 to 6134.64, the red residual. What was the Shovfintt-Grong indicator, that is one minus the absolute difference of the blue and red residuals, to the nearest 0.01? 0.45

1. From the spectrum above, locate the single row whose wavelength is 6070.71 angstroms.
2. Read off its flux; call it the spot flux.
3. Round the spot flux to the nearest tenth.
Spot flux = 17.2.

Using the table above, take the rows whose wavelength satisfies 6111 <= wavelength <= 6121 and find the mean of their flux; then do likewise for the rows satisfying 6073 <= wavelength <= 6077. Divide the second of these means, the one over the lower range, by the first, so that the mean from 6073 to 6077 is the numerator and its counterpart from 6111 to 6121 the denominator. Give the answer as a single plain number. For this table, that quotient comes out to 1.02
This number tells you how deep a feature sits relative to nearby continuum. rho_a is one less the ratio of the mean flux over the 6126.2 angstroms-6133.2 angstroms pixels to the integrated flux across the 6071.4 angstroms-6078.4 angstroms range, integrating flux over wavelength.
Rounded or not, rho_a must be 0.865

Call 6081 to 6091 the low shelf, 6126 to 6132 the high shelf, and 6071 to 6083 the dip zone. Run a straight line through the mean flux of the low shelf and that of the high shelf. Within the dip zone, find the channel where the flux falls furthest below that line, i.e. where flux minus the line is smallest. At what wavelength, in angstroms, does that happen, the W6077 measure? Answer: 6073.51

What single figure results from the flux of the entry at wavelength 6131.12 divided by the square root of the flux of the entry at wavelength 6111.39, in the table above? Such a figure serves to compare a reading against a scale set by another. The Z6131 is 3.98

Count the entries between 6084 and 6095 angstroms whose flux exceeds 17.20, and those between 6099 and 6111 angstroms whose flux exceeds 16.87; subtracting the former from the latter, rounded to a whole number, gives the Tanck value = 2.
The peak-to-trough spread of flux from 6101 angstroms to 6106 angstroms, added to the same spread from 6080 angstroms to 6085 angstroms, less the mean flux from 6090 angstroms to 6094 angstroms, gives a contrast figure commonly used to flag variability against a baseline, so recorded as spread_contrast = -15.0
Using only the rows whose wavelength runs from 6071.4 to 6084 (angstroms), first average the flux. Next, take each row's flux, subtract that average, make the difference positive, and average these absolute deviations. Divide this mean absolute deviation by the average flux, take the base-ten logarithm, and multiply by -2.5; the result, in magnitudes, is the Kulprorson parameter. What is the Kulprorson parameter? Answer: 4.78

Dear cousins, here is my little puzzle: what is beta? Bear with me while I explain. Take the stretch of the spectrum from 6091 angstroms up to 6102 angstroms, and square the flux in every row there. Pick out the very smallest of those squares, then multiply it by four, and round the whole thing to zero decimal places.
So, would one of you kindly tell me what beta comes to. 1197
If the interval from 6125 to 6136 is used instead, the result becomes 1037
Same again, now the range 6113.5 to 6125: 1063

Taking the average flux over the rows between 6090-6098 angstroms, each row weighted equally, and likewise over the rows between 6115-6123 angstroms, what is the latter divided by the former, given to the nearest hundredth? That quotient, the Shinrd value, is 0.97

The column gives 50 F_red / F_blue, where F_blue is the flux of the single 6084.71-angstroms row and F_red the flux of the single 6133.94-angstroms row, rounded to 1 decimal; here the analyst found 51.5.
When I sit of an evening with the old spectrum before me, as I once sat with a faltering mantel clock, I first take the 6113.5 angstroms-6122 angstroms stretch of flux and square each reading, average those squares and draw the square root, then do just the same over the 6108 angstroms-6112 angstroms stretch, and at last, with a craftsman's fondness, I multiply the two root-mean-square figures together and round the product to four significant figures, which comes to 284.5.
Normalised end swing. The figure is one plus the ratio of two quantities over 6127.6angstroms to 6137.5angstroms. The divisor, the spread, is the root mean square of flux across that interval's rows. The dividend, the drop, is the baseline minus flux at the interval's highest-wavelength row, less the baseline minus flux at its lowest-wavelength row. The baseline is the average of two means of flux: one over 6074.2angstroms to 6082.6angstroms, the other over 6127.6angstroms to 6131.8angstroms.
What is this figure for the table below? 0.99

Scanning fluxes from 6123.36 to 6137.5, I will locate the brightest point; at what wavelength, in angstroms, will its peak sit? 6133.94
